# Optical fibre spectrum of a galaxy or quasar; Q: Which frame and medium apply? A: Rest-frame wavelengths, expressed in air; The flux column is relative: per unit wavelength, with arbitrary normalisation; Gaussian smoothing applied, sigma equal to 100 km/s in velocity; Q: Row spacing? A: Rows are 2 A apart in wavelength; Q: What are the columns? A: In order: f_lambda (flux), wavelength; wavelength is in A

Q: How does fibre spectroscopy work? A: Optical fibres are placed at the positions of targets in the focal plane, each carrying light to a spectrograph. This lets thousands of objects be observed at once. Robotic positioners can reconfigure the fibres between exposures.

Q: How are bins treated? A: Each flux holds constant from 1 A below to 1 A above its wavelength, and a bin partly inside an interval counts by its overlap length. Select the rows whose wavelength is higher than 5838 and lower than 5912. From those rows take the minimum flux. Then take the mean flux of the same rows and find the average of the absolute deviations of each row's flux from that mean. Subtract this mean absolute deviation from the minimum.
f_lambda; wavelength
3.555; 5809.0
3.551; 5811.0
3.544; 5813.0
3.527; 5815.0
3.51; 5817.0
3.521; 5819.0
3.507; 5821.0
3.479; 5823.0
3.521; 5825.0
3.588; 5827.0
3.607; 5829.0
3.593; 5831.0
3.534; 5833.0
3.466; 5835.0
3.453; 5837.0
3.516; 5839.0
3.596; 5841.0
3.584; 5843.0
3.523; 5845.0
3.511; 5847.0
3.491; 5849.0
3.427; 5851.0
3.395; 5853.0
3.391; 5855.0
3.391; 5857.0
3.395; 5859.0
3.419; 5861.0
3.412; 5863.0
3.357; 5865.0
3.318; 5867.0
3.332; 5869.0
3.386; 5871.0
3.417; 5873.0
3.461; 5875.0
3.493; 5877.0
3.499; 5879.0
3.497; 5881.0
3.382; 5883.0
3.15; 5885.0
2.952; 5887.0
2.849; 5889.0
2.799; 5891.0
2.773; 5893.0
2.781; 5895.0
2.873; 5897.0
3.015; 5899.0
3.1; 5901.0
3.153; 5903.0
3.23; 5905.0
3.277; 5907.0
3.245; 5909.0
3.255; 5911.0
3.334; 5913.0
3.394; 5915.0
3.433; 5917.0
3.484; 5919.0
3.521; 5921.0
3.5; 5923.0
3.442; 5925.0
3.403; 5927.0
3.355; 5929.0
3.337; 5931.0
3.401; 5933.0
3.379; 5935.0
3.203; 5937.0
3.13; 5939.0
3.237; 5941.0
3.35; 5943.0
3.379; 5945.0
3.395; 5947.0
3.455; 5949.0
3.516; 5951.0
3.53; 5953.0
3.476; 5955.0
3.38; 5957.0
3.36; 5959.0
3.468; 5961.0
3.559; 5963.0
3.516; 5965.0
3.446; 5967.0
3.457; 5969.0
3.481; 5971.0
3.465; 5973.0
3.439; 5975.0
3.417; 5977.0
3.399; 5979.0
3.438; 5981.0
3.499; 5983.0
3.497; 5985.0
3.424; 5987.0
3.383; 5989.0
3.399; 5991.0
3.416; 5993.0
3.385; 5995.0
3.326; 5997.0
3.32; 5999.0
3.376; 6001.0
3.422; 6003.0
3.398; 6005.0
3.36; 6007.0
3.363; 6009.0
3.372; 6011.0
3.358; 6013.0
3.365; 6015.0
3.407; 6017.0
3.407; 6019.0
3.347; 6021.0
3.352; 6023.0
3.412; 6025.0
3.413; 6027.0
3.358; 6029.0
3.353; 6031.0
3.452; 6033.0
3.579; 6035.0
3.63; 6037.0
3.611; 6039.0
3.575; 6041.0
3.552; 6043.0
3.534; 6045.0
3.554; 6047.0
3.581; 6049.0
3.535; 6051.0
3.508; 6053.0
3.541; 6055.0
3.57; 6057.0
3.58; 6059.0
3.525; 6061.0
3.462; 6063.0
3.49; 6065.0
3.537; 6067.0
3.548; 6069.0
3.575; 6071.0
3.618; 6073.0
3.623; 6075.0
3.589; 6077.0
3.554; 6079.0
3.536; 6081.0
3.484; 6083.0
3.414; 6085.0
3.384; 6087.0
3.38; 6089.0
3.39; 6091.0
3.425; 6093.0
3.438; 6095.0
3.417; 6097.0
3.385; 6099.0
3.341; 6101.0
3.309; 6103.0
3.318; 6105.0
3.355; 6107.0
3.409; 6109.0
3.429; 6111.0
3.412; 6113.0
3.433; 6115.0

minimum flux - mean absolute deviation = 2.58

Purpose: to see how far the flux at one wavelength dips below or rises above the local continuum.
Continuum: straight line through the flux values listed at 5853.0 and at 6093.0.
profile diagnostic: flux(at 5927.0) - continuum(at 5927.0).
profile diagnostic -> -0.001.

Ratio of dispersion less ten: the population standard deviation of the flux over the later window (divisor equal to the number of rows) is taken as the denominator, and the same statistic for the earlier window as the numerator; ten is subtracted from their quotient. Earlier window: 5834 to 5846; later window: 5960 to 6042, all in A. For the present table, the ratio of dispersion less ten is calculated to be -9.3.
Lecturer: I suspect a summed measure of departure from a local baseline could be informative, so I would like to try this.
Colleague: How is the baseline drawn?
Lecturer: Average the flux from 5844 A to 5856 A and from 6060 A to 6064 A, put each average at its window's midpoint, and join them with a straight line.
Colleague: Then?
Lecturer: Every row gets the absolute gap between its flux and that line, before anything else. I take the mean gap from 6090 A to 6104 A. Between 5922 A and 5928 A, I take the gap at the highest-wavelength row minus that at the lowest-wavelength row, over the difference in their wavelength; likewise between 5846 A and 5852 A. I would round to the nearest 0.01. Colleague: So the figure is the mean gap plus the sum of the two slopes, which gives 0.12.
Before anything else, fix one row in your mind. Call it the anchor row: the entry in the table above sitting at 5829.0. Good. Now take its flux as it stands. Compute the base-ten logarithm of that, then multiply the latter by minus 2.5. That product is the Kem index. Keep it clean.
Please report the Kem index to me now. -1.39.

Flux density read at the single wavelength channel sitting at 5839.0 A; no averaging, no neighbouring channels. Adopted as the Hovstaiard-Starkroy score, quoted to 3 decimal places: 3.516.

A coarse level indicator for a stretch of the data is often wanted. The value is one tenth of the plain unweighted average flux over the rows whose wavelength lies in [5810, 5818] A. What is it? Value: 0.353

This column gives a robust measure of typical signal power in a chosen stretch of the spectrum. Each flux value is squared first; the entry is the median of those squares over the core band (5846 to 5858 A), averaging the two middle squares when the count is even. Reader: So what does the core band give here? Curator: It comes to 11.6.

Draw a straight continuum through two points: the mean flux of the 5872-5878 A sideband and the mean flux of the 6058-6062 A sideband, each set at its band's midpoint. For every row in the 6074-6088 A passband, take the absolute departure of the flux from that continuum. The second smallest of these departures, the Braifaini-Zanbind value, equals 0.027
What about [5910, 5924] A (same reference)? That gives 0.018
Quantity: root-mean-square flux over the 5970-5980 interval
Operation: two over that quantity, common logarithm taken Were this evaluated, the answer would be -0.236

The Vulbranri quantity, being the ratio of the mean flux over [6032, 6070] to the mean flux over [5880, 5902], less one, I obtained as 0.176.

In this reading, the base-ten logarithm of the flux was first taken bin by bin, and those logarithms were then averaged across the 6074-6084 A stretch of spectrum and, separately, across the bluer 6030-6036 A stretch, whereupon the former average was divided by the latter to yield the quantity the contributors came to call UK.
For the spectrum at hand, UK 1.02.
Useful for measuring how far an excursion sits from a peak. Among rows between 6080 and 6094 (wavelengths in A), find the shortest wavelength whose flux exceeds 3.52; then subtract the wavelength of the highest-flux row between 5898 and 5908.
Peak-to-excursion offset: 174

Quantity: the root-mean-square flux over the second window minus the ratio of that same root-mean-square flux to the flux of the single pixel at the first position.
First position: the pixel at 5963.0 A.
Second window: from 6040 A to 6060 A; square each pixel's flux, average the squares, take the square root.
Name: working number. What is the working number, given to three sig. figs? 2.55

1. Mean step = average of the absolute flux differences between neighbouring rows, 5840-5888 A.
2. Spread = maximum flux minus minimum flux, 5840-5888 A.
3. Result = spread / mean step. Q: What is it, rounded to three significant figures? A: 13.9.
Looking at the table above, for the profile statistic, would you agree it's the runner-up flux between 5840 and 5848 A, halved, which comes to 1.79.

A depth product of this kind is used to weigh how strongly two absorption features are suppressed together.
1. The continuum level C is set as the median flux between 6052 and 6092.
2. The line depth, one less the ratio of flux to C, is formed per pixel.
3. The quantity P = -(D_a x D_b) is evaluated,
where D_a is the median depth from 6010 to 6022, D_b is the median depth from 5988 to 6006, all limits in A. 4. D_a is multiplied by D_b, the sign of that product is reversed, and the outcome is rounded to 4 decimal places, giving -0.0020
